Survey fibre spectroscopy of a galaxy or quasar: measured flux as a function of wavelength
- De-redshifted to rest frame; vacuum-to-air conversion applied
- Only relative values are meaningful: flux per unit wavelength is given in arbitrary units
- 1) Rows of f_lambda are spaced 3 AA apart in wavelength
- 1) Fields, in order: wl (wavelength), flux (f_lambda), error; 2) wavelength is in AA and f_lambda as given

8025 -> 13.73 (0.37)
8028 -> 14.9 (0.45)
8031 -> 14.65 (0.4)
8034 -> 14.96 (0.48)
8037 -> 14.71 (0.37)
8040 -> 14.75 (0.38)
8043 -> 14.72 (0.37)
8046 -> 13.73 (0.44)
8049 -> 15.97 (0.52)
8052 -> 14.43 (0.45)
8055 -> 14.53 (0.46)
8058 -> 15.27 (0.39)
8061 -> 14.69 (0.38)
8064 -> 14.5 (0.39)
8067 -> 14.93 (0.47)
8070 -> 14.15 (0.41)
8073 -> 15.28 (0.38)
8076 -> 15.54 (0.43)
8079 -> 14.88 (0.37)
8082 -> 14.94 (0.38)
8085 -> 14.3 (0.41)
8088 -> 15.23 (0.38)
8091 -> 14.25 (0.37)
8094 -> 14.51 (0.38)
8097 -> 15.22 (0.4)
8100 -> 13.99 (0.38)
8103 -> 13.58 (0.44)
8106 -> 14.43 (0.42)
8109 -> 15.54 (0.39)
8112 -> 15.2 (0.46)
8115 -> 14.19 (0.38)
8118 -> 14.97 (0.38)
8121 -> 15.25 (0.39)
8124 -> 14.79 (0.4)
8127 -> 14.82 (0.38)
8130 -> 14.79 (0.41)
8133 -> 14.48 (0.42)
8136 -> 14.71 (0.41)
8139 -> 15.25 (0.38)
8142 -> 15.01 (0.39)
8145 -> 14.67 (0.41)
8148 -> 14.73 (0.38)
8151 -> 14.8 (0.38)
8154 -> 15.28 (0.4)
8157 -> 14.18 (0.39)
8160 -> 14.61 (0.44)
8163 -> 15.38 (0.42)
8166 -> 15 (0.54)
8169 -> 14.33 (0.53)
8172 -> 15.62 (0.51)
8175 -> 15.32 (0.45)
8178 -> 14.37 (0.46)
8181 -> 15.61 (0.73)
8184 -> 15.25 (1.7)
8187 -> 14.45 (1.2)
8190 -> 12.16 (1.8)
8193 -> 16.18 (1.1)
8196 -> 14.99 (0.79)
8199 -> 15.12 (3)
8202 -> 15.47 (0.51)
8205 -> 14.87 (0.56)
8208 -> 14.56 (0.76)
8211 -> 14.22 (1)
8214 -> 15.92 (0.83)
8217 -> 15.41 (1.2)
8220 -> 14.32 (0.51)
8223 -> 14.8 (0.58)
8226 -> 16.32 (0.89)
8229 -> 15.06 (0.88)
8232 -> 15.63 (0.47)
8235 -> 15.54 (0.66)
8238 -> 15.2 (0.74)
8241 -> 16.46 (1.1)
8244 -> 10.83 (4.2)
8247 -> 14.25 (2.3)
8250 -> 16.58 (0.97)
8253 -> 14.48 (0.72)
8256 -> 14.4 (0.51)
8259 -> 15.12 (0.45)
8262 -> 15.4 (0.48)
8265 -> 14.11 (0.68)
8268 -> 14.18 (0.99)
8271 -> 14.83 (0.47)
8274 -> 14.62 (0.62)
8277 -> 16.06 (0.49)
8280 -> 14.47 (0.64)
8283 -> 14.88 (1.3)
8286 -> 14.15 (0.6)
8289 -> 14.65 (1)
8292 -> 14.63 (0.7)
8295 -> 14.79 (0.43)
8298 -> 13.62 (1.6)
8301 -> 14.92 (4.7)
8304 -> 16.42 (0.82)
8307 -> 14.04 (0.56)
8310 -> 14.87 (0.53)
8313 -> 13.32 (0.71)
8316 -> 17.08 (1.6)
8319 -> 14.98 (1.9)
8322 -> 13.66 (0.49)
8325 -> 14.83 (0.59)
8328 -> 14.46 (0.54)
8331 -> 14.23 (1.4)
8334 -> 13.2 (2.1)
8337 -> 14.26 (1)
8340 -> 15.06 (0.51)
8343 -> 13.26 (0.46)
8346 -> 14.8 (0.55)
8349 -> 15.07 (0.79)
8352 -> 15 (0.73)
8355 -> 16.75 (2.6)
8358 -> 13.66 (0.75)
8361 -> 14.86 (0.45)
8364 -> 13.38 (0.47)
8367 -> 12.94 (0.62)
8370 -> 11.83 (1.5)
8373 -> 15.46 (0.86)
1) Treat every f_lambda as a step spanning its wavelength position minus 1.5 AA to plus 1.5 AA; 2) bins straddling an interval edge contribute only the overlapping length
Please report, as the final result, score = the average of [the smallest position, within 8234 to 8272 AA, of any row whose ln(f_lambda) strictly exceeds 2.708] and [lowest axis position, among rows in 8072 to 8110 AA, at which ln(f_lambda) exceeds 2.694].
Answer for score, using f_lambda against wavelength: 8154.0 AA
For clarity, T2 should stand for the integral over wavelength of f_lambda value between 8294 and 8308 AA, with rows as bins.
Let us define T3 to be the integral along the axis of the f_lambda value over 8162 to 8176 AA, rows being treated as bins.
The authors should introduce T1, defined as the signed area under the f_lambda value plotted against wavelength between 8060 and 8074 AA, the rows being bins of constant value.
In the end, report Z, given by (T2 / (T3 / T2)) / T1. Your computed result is 0.98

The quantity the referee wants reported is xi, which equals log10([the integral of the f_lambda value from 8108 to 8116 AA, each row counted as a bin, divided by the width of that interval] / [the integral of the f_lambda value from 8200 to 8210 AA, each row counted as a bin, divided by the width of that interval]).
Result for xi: 0.002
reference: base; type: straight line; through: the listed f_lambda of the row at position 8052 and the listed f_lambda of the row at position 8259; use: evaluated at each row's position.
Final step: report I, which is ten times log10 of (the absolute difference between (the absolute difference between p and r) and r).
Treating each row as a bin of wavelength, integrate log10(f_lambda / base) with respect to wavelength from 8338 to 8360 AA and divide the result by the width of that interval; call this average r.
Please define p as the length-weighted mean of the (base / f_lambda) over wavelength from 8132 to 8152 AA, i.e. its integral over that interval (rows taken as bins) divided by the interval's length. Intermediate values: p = 0.99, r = -0.019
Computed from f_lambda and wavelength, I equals 0.14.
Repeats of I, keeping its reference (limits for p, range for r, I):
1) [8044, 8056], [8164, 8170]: -0.04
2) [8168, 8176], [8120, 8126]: -0.16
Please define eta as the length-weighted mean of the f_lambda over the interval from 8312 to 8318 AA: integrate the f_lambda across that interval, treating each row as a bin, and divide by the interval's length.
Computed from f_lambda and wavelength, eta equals 15.3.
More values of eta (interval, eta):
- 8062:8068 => 14.7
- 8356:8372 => 13.5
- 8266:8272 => 14.4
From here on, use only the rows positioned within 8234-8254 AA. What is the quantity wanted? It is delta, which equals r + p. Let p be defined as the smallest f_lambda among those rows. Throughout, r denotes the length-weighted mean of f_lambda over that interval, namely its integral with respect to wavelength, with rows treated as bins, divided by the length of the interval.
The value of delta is 25.6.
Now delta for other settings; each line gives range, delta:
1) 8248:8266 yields 29.1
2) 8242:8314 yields 25.4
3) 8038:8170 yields 28.3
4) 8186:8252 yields 25.8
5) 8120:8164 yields 29.0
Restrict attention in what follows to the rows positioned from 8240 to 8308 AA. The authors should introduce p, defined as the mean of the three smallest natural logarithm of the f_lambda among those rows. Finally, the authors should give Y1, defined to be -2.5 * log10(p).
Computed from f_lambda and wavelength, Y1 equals -1.01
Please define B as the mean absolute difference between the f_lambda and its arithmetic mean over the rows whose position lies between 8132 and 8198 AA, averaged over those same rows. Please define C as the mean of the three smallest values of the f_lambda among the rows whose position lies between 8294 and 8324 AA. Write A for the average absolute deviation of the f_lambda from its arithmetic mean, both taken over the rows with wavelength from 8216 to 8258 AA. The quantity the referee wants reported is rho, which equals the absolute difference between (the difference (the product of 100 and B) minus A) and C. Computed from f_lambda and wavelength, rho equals 37.3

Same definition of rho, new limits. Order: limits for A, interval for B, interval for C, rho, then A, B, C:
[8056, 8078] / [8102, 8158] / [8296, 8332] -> 19.8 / 0.40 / 0.34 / 13.53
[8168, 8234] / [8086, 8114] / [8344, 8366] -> 42.0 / 0.63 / 0.57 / 13.95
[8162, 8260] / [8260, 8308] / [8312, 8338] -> 37.7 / 0.74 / 0.52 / 13.39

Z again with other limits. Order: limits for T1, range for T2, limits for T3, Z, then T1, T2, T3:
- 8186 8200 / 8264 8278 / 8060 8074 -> 1.01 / 204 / 206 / 206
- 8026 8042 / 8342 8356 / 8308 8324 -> 0.79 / 236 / 210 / 236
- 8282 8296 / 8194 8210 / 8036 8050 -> 1.37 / 204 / 240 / 206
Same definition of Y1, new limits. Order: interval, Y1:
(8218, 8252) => -1.02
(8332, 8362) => -1.03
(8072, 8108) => -1.05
